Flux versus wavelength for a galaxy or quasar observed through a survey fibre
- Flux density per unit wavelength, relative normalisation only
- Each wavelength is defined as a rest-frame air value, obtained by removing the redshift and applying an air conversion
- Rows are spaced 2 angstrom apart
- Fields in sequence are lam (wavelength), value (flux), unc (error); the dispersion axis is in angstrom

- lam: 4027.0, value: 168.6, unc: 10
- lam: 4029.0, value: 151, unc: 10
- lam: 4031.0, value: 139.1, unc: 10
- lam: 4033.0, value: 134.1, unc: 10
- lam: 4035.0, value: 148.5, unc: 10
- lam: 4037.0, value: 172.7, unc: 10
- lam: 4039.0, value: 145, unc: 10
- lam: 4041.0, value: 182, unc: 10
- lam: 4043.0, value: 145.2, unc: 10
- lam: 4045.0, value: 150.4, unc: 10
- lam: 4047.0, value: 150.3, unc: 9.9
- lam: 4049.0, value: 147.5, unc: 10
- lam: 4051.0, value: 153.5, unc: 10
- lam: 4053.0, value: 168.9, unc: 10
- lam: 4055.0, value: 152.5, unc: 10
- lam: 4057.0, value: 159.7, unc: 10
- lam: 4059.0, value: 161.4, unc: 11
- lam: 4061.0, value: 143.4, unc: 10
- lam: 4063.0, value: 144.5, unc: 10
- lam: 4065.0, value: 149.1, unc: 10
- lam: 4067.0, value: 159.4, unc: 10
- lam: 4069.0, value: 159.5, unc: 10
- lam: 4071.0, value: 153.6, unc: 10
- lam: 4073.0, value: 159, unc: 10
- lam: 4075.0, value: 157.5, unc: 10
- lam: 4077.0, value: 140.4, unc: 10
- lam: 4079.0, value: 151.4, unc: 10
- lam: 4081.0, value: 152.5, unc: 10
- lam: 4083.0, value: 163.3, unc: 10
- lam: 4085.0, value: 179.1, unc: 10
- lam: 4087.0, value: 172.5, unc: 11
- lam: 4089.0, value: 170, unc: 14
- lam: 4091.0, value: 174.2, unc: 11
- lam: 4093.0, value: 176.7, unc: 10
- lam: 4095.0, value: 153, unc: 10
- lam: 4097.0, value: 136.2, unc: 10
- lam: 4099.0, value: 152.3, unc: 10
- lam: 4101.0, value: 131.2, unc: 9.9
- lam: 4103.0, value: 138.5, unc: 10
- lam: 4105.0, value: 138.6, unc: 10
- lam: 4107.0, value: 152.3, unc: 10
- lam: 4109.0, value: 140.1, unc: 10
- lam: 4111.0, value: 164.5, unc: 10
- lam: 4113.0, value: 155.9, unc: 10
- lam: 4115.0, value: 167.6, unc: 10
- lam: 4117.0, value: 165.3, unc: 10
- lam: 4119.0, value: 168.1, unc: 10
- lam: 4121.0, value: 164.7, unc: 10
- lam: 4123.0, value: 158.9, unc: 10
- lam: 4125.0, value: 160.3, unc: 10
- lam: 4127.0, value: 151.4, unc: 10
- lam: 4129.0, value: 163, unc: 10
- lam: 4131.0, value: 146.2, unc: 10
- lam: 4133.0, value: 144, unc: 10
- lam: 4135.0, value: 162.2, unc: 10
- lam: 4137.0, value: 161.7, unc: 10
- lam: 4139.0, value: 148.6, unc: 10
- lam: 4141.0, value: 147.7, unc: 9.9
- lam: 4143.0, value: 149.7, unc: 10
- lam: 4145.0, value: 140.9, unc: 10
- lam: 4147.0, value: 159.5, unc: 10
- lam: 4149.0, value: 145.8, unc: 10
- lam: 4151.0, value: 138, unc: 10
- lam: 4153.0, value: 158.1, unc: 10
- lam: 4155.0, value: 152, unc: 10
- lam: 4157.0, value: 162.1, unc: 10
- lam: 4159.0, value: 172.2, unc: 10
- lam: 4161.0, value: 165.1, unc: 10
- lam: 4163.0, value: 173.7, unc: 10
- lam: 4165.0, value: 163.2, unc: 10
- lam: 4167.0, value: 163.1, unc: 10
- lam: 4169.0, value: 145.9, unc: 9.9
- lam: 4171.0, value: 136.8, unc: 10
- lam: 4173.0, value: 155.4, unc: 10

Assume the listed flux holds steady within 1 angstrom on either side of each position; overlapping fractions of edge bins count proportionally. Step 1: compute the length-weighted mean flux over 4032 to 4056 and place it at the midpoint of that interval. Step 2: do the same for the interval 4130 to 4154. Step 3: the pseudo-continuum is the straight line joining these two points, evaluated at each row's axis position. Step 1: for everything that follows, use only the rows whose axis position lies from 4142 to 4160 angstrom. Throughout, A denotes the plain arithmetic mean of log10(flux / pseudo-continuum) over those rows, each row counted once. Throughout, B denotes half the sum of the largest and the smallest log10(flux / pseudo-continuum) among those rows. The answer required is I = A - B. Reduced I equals -0.004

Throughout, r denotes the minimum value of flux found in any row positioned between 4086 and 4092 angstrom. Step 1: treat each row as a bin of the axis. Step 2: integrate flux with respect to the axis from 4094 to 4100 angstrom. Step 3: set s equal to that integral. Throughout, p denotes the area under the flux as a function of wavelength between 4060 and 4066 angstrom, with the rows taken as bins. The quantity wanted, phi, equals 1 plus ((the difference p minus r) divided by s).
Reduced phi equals 1.80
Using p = 874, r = 170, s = 883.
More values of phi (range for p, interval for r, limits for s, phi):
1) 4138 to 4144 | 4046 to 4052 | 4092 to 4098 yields 1.80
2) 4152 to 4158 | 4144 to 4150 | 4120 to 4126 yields 1.83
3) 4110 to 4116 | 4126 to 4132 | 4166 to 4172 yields 1.93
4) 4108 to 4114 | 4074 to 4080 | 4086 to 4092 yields 1.76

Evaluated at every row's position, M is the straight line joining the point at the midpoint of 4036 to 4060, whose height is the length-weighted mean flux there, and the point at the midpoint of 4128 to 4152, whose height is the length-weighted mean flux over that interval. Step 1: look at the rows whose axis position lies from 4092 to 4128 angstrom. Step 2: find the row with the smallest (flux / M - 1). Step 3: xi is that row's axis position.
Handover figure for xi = 4101.0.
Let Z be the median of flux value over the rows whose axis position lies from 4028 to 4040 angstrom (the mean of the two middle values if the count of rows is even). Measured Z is 147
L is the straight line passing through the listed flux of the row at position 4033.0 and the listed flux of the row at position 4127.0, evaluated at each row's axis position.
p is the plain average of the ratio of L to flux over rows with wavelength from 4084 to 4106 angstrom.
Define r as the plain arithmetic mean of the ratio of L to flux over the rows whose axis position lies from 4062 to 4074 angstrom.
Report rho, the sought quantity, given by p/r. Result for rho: 1.03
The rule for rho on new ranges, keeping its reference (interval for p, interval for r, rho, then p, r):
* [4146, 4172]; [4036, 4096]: 1.14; 1.01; 0.89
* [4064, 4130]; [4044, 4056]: 1.05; 0.93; 0.89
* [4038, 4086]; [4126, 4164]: 0.90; 0.90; 1.00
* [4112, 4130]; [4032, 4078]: 1.03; 0.93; 0.90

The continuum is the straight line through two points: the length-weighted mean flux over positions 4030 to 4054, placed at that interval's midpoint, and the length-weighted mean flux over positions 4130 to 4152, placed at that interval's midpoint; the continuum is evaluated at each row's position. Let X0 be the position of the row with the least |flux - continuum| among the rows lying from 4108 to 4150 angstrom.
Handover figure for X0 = 4143.0 angstrom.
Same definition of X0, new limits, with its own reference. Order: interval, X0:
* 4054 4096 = 4055.0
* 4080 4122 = 4081.0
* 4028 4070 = 4055.0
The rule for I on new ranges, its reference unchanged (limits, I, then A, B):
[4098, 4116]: 0.001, -0.009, -0.010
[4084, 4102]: 0.018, 0.021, 0.003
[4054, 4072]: 0.004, 0.000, -0.004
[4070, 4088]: -0.001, 0.016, 0.016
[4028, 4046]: -0.014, -0.009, 0.005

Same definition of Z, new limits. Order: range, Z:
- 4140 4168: 159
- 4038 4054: 150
